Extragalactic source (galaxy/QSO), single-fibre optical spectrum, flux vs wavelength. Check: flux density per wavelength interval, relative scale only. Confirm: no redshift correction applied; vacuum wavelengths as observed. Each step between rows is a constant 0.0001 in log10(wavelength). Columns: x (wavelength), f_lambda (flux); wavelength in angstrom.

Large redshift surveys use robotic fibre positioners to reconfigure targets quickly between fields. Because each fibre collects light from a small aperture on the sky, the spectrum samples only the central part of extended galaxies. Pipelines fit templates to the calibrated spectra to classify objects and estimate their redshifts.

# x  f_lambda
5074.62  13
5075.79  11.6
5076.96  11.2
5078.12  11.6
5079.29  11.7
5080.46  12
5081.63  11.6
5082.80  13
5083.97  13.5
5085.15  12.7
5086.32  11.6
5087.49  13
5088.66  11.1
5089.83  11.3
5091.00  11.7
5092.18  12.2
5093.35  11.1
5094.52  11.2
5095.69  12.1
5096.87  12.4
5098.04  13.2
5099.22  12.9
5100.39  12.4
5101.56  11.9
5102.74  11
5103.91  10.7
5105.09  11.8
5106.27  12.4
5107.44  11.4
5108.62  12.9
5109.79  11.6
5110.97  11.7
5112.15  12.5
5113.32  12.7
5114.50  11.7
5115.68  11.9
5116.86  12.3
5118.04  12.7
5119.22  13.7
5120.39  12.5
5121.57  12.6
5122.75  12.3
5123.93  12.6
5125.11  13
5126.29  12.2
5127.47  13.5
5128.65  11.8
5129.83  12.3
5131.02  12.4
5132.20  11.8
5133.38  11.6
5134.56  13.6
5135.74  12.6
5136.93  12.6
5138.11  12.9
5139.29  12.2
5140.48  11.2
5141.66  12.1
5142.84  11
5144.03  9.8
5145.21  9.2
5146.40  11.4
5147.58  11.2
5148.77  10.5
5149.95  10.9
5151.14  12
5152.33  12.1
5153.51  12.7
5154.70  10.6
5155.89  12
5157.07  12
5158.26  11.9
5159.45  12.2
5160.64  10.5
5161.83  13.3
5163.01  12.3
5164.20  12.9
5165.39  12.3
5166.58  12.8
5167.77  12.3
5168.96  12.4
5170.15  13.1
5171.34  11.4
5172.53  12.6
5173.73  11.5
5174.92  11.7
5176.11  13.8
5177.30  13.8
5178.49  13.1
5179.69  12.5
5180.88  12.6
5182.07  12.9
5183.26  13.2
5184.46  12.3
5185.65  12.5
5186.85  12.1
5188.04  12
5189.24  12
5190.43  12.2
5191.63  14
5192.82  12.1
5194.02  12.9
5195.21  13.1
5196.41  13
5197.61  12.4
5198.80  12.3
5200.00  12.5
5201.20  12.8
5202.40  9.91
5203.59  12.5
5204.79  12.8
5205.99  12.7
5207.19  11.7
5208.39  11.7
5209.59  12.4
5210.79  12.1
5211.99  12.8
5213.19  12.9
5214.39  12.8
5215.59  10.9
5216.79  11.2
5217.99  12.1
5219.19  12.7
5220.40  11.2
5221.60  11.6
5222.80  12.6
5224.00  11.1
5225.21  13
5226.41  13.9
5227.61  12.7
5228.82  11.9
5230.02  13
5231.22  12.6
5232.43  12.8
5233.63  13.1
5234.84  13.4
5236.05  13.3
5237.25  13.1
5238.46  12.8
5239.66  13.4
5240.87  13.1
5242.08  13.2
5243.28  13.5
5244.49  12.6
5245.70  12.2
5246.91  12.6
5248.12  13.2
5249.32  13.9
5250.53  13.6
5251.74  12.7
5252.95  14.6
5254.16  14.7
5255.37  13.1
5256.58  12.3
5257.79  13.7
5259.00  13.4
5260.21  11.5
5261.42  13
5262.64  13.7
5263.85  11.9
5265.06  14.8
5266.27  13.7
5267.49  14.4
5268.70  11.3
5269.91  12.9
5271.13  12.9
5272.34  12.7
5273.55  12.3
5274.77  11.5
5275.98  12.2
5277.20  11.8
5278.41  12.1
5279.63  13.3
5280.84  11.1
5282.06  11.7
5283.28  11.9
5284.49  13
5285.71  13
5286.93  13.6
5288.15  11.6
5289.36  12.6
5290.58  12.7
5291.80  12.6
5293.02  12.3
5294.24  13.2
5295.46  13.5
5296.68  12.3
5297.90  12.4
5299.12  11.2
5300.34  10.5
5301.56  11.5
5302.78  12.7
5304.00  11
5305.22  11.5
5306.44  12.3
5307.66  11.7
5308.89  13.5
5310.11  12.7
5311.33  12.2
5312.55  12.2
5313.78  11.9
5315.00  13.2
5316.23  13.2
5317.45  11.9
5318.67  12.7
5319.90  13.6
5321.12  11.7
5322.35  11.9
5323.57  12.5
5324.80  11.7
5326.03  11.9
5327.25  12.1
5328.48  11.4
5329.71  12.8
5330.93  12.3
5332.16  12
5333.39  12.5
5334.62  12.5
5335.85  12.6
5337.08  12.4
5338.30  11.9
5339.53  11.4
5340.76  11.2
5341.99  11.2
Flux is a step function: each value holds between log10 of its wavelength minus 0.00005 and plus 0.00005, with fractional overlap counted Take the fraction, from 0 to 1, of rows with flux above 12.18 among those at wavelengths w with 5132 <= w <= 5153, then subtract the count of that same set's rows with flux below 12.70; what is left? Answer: -15.7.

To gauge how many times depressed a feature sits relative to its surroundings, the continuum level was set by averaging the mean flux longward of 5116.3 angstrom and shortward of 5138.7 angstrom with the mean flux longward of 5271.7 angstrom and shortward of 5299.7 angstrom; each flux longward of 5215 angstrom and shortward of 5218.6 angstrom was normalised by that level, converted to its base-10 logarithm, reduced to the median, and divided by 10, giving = -0.005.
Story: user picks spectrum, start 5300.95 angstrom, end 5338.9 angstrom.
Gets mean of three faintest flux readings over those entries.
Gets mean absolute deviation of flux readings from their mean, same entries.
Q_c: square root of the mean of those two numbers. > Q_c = 2.43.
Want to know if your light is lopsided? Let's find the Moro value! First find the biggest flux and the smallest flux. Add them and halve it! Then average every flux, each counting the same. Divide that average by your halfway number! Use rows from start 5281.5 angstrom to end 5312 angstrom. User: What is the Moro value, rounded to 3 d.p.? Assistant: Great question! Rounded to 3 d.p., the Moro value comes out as 1.020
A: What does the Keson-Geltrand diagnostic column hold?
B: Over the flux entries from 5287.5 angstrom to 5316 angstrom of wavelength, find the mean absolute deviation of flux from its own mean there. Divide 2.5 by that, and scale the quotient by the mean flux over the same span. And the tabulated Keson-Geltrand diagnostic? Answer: 50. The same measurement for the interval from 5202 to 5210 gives 41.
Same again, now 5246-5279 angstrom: 40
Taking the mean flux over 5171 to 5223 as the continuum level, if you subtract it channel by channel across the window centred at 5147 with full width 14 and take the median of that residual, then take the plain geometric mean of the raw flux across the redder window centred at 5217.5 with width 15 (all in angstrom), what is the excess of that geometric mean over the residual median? 13.1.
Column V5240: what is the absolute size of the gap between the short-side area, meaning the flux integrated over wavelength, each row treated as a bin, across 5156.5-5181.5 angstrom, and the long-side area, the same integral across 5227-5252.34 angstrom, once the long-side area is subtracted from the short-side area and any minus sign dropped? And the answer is 18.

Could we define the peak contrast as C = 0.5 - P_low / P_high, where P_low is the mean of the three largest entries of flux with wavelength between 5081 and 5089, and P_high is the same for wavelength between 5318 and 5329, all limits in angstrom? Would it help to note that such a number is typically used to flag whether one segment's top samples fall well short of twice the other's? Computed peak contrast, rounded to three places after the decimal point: -0.518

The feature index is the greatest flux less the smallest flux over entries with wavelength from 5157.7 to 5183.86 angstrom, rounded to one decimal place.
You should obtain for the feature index 3.3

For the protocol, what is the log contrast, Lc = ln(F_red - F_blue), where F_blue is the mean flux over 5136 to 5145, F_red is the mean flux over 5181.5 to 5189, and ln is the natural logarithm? -0.2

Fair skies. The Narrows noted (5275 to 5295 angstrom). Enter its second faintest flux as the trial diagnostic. 11.6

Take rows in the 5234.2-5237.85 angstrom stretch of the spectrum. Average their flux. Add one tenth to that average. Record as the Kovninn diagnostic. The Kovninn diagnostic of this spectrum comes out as 13.4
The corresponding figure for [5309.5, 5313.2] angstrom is 12.5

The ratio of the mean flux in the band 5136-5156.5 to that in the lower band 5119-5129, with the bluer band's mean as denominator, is 0.90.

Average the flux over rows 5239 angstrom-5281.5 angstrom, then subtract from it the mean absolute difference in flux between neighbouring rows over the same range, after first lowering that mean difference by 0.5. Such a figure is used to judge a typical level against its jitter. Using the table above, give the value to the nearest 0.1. 12.5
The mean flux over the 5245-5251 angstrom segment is 13.1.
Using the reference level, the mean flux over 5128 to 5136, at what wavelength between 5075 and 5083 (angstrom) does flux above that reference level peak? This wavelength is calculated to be 5082.80 angstrom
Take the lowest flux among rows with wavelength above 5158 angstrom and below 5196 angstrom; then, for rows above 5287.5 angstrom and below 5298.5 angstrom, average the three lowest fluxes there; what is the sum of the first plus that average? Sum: 22.6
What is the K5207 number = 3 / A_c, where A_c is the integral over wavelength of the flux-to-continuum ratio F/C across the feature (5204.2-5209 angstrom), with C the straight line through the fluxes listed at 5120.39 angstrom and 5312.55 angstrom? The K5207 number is 0.6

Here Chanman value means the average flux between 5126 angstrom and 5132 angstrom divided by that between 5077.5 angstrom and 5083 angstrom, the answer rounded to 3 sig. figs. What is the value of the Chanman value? 1.04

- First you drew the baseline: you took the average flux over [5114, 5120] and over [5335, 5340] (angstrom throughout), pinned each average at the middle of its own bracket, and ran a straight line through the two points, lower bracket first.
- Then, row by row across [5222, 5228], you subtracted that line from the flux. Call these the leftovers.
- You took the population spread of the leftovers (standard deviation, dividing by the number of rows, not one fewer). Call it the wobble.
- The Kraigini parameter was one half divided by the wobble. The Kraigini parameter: 0.55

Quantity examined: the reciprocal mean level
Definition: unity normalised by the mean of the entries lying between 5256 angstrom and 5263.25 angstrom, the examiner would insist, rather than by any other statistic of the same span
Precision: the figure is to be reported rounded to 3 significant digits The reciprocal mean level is 0.0773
